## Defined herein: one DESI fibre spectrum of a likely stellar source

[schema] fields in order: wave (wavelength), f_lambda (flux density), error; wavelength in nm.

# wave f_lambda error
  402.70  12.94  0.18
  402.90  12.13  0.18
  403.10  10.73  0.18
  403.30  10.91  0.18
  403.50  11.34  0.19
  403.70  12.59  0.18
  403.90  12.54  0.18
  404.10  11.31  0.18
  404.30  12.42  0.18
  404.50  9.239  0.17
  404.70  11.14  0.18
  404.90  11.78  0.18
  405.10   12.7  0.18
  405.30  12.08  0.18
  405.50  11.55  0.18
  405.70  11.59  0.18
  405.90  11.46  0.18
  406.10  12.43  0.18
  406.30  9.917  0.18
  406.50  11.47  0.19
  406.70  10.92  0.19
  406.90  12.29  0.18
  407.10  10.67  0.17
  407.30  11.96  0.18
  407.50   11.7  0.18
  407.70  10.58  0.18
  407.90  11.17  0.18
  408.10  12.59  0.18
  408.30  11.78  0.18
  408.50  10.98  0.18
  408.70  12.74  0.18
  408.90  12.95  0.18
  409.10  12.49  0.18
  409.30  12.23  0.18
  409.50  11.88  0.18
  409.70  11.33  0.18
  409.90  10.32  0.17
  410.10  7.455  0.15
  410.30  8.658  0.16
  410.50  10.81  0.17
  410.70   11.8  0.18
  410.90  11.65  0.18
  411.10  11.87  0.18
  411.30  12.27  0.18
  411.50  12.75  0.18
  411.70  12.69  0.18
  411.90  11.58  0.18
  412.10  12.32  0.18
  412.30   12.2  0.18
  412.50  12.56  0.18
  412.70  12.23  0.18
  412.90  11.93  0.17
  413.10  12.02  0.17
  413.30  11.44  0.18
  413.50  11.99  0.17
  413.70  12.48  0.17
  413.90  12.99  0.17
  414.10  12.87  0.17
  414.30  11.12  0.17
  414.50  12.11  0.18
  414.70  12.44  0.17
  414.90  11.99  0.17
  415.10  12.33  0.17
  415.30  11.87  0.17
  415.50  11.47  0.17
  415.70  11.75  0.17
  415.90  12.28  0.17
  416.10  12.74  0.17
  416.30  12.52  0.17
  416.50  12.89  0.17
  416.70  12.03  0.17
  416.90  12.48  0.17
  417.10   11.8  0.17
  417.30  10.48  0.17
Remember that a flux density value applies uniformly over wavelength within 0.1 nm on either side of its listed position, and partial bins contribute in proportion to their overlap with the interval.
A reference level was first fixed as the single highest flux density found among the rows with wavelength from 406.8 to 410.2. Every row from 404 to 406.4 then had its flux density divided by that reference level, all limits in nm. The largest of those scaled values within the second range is 0.98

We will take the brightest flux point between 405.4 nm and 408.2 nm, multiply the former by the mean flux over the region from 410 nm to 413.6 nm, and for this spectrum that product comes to 146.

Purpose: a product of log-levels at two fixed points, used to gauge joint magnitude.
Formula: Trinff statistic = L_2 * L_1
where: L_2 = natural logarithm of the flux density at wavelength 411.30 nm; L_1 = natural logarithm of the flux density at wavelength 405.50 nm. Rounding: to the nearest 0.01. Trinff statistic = 6.13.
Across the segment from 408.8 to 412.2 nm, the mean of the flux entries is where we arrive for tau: 11.5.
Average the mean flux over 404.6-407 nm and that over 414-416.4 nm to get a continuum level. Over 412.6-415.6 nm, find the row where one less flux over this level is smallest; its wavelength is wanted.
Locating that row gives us 413.90 nm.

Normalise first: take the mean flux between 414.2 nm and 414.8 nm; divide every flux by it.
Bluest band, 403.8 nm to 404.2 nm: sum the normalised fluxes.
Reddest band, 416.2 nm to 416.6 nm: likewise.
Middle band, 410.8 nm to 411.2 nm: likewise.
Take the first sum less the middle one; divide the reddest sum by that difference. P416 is 77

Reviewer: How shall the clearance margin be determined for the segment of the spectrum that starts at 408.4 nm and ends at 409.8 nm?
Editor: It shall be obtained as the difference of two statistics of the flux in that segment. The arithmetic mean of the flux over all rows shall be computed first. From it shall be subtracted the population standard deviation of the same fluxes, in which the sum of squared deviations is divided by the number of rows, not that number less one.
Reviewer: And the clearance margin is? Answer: 11.4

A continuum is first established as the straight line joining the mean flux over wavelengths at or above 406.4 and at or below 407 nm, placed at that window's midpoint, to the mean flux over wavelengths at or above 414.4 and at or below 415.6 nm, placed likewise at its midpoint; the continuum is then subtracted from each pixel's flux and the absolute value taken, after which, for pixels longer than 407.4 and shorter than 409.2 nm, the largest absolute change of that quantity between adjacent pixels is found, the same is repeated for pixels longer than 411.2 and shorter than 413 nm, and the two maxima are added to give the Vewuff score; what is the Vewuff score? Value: 1.51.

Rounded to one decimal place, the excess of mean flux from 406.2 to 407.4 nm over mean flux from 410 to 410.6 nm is 2.2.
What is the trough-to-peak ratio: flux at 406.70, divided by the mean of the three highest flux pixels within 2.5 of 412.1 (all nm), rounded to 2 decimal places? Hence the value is 0.85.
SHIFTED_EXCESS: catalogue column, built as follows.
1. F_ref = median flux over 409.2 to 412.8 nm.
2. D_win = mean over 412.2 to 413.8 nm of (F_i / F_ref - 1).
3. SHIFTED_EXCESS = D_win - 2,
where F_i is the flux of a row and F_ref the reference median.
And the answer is -1.981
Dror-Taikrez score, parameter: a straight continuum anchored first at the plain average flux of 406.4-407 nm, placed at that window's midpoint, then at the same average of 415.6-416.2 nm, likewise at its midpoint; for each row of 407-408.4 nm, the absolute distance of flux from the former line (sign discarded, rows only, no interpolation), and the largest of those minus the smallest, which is 0.98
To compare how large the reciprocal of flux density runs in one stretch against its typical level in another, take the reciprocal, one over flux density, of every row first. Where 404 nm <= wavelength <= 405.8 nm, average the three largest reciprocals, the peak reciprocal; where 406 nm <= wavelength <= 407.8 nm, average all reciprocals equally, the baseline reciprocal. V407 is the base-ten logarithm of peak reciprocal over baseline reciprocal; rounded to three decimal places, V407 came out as 0.032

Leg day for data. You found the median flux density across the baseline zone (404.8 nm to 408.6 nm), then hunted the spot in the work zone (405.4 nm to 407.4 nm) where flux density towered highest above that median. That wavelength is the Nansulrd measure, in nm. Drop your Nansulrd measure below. 406.10 nm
